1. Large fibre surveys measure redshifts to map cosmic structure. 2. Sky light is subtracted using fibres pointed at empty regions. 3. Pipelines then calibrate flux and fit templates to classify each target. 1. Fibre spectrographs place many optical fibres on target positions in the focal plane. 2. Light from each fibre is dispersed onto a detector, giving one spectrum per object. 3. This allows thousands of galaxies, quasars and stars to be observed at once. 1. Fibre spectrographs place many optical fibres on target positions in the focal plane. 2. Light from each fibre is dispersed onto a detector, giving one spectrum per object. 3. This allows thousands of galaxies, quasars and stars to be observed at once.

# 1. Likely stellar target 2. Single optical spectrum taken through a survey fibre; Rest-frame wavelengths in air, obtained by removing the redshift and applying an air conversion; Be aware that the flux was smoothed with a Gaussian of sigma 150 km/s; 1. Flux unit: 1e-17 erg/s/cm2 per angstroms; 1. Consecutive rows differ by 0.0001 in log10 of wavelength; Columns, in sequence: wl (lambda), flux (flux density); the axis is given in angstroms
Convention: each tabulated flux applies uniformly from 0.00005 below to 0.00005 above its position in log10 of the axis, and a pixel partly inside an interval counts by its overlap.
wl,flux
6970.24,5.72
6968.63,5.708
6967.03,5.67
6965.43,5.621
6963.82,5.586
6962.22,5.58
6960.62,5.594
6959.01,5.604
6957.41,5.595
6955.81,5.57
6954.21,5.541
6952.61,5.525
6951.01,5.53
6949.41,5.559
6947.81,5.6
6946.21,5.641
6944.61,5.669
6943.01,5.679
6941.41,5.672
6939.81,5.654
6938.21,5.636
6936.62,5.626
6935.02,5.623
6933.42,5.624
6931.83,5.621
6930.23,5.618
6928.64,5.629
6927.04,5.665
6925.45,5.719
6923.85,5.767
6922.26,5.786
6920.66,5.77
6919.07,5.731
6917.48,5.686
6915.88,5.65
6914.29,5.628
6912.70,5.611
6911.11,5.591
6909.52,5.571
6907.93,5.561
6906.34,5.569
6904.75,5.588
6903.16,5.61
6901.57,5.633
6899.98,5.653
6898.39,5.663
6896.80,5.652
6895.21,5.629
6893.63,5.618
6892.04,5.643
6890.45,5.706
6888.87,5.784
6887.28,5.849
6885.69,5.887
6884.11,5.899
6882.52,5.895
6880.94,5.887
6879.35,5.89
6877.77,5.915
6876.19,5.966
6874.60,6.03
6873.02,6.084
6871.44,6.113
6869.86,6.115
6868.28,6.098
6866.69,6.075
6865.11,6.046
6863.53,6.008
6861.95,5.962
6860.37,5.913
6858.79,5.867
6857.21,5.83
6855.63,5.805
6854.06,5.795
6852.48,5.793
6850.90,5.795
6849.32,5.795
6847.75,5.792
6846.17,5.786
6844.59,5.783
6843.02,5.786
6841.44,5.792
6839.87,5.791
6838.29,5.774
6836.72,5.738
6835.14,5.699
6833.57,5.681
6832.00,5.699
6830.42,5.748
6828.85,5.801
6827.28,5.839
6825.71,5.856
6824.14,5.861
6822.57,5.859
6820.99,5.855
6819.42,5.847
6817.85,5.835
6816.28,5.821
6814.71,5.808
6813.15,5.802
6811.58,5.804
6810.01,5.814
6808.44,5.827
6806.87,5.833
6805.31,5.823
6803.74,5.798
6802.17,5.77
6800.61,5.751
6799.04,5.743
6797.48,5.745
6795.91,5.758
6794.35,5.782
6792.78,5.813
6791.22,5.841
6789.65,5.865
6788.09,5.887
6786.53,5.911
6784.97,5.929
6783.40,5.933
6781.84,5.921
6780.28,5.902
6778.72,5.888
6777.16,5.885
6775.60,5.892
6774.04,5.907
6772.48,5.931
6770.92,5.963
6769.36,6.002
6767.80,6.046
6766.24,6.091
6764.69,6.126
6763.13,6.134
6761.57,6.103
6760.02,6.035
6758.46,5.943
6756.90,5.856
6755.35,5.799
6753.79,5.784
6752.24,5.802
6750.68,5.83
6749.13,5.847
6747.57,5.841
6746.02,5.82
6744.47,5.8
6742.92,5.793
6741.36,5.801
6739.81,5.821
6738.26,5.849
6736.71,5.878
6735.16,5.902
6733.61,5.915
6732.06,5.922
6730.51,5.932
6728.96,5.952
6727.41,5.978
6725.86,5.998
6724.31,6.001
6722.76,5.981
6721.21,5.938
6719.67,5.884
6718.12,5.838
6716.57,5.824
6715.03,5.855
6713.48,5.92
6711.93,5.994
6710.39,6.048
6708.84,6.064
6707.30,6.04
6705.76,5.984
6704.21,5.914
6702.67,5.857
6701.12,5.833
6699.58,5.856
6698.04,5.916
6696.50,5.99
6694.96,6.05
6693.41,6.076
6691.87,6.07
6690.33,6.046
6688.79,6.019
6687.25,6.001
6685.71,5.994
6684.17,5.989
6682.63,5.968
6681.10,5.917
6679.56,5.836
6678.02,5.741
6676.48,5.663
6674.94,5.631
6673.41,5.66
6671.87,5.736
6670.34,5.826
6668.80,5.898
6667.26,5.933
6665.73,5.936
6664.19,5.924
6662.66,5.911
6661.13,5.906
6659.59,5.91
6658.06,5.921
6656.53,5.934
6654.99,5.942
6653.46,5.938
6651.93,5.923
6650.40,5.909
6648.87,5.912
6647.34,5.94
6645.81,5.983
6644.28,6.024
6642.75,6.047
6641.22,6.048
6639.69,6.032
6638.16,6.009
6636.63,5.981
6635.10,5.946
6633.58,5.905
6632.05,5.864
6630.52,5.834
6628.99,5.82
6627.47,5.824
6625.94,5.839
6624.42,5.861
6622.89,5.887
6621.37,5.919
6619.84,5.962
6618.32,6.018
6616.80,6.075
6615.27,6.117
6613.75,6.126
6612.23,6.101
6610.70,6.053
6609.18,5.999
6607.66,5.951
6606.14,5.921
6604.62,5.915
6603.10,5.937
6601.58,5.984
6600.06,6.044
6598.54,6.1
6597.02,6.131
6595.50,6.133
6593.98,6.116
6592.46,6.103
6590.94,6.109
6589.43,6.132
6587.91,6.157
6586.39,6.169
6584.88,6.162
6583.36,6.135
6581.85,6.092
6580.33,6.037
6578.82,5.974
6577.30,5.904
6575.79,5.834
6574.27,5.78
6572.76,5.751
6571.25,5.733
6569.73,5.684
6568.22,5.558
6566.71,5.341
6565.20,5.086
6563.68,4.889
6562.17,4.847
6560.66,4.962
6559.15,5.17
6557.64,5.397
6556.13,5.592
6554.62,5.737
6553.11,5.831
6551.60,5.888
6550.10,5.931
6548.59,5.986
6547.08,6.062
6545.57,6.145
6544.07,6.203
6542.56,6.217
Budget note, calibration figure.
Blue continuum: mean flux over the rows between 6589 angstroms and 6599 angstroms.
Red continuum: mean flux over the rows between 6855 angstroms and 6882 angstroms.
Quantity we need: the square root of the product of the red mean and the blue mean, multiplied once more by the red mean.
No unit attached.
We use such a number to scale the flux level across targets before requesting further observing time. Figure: 36.1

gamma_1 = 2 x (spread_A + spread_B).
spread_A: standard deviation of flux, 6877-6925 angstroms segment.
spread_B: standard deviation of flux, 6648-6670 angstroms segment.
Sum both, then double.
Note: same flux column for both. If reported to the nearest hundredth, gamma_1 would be 0.26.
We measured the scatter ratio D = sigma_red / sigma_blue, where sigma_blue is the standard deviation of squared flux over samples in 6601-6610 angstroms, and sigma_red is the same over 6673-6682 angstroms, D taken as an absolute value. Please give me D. 3.2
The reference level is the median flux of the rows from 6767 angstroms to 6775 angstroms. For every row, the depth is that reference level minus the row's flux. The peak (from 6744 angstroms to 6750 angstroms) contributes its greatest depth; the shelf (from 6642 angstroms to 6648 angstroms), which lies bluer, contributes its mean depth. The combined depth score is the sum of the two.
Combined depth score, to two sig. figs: 0.13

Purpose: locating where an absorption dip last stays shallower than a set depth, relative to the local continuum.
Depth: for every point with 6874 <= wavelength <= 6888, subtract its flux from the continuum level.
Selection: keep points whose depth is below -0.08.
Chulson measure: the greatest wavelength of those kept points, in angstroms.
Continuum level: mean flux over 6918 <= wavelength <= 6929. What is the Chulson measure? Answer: 6887.28 angstroms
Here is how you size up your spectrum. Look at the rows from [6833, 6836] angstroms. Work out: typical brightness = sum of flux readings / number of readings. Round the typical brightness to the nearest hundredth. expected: 5.69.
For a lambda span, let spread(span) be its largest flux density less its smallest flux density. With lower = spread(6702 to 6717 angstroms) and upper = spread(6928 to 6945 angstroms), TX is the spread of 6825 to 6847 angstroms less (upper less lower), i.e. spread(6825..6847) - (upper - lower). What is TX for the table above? 0.35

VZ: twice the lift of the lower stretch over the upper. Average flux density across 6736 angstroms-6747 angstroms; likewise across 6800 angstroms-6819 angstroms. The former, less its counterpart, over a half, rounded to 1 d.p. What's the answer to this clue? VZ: 0.0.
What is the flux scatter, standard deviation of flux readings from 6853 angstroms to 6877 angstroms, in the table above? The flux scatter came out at 0.11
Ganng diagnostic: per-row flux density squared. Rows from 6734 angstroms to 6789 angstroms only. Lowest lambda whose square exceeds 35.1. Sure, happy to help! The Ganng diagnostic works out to 6758.46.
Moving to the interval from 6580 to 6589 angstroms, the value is 6580.33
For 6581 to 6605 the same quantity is 6581.85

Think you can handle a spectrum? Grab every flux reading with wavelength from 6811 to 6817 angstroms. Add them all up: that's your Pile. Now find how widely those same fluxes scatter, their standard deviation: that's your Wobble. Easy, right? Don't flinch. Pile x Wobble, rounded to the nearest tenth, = 0.2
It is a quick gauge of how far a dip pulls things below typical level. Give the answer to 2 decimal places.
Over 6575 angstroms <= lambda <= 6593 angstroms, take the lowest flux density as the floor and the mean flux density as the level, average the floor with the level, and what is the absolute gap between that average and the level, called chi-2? 0.12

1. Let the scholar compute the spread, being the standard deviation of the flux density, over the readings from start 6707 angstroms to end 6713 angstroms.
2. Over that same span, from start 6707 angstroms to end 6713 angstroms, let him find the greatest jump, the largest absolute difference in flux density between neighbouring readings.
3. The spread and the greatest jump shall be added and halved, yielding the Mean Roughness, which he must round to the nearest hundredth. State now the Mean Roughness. 0.04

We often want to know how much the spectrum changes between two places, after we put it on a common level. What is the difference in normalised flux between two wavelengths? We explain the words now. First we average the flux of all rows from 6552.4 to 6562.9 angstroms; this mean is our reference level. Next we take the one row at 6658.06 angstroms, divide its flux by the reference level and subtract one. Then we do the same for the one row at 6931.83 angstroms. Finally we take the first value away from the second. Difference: -0.06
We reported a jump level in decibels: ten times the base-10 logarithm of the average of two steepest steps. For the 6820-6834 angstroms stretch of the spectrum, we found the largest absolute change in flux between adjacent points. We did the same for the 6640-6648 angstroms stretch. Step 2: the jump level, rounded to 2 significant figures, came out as -13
